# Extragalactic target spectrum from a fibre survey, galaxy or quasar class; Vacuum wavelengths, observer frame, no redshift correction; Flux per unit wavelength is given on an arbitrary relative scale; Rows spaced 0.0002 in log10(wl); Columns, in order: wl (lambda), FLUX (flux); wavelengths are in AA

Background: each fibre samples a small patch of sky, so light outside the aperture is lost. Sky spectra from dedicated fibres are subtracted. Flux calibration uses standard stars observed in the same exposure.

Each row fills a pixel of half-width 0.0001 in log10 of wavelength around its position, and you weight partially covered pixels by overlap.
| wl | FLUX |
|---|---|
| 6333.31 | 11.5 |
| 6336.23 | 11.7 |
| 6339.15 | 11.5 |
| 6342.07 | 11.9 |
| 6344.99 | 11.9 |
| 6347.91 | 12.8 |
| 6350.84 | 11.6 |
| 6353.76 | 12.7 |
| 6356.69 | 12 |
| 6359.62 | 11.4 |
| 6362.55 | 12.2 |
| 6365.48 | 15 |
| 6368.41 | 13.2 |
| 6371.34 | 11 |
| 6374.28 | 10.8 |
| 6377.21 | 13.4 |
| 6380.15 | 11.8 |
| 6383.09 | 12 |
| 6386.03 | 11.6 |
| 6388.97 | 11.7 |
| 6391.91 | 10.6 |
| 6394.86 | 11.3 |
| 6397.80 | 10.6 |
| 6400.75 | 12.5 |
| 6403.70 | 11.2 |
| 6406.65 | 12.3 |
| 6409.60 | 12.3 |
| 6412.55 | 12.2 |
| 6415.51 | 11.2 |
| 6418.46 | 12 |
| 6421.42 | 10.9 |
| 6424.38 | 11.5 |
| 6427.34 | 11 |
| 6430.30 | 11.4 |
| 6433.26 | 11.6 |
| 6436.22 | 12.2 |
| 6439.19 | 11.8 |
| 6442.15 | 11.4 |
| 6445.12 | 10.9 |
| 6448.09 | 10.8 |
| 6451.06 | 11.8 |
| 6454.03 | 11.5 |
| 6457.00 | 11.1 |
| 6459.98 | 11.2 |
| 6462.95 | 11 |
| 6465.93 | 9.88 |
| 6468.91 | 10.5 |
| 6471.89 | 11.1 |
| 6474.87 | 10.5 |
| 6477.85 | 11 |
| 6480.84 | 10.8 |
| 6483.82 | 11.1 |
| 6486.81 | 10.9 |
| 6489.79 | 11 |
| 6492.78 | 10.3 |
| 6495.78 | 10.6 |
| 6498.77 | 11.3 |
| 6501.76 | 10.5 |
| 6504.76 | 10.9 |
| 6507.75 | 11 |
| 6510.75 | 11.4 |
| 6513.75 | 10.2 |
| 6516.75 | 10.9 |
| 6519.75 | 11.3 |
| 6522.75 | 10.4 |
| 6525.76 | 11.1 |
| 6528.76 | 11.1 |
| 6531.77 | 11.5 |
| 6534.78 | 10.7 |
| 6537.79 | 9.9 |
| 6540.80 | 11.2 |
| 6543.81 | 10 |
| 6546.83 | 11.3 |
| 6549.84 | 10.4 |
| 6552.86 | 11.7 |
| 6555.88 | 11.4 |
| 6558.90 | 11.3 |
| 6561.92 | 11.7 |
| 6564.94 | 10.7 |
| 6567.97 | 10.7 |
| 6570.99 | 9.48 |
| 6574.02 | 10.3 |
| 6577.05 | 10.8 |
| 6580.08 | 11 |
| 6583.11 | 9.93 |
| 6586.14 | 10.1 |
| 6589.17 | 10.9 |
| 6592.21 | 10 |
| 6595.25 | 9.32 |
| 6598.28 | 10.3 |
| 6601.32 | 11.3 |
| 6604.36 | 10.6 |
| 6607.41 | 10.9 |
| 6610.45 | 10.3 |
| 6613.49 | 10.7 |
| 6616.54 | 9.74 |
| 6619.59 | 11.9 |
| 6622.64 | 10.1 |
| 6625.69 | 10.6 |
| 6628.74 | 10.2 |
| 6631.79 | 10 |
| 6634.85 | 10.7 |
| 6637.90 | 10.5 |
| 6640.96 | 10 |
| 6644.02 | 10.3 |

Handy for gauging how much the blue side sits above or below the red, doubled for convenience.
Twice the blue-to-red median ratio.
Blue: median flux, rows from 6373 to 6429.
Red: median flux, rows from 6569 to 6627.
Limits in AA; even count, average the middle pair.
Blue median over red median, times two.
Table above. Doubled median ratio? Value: 2.25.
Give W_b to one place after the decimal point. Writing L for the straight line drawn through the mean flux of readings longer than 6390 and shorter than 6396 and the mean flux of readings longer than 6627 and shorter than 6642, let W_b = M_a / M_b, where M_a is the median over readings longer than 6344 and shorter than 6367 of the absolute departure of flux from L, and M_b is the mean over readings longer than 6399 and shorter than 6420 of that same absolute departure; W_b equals 1.0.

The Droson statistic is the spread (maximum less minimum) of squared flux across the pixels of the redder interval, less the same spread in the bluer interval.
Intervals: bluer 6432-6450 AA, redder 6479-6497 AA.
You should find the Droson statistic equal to -15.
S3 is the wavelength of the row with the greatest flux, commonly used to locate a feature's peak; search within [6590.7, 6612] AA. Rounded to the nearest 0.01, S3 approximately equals 6601.32 AA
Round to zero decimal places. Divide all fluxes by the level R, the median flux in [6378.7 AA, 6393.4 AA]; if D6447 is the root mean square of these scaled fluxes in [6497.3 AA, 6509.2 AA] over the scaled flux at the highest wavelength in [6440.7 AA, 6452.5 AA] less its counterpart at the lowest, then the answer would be 27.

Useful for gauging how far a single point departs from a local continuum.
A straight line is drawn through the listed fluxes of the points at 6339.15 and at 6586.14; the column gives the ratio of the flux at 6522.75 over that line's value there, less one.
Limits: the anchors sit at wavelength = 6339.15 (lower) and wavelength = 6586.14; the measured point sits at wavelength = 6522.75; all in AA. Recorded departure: -0.01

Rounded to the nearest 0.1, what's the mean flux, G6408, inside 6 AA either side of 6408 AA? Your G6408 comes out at 12.0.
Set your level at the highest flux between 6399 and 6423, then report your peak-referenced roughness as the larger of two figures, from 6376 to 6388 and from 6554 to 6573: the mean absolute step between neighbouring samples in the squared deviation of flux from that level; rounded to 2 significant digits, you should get 1.9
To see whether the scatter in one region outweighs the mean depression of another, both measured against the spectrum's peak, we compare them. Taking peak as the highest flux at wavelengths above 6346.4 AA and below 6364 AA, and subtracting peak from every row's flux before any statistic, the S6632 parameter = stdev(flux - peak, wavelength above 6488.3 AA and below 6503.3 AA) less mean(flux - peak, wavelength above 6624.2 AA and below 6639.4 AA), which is 2.8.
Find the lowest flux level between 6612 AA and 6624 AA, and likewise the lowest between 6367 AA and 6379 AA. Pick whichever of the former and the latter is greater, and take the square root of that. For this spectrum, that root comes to 3.29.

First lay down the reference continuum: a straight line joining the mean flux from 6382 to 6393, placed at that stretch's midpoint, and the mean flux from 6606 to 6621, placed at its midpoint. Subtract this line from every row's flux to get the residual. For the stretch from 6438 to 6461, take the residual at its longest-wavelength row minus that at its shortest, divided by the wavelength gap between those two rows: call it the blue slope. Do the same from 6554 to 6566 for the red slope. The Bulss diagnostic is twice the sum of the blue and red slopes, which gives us -0.20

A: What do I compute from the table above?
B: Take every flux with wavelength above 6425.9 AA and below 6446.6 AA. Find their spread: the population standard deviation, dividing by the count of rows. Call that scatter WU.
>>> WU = 0.42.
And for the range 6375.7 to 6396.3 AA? 0.79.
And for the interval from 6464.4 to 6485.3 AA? 0.41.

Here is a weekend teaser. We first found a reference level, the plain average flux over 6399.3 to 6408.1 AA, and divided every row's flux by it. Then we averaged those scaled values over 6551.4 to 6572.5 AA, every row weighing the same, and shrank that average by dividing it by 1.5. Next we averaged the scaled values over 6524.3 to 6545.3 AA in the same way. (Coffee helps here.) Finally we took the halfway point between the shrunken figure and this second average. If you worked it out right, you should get 0.755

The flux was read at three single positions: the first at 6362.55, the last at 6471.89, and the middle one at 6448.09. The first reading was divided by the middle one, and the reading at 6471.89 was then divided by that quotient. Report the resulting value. 9.8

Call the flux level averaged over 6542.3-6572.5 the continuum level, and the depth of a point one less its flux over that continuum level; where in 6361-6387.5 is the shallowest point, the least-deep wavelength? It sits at 6365.48 AA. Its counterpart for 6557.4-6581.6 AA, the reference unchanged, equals 6561.92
